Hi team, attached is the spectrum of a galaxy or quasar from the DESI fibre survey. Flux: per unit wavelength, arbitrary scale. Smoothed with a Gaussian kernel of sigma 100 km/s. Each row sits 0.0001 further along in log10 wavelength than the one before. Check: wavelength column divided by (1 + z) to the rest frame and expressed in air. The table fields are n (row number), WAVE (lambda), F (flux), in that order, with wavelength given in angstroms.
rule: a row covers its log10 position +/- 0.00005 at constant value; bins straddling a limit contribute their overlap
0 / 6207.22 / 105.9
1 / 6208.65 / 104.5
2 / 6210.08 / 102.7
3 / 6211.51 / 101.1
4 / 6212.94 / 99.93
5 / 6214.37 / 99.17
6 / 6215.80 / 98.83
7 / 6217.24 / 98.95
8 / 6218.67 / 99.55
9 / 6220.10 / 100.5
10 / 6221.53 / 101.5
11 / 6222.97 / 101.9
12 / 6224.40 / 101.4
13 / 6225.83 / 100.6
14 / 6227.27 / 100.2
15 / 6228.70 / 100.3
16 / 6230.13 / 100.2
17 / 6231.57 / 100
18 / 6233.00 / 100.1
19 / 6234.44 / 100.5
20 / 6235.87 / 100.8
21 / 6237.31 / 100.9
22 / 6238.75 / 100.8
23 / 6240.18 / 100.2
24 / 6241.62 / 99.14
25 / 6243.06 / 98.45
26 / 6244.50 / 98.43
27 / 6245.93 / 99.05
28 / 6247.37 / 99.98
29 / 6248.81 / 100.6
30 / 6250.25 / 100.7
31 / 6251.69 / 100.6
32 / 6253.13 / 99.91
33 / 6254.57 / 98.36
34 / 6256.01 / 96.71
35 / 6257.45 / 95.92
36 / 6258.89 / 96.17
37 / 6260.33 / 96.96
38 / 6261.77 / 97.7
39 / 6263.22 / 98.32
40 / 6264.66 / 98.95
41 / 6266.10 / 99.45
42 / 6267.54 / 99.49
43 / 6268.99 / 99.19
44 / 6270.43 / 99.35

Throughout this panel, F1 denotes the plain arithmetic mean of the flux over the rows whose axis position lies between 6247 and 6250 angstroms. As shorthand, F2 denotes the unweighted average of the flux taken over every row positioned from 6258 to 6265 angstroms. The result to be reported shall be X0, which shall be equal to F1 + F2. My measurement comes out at 198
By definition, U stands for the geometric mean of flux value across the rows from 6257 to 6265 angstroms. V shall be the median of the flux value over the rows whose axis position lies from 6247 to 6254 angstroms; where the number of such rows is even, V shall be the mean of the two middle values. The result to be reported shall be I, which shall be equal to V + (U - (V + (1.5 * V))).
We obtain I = -53.6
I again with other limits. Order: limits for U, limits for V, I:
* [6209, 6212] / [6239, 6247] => -46.7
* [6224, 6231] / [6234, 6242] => -50.4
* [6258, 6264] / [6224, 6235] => -53.1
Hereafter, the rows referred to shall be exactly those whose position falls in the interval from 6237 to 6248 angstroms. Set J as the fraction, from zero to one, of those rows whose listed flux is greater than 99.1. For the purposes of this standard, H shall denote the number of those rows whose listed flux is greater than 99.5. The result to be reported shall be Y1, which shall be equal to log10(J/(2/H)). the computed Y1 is 0.10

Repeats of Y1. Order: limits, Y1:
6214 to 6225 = 0.27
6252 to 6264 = -1.20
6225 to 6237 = 0.60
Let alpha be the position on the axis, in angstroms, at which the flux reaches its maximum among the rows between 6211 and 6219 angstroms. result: 6211.51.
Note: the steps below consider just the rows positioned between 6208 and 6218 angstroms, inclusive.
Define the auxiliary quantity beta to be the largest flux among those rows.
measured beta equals 104.5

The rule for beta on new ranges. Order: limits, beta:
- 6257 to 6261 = 96.96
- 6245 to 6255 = 100.7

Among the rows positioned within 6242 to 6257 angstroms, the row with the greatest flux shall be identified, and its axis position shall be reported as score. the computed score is 6250.25 angstroms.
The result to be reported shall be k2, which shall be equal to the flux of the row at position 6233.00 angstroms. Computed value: 100.1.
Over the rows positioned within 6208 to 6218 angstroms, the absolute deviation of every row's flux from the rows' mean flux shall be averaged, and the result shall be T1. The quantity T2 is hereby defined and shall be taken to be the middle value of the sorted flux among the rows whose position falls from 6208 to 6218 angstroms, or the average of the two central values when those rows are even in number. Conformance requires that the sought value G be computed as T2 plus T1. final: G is 102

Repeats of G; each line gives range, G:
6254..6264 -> 98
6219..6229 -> 101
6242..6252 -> 101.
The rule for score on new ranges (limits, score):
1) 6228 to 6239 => 6237.31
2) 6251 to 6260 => 6251.69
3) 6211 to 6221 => 6211.51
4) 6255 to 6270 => 6267.54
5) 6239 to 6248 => 6240.18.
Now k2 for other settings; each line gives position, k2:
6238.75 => 100.8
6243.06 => 98.45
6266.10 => 99.45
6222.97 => 101.9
